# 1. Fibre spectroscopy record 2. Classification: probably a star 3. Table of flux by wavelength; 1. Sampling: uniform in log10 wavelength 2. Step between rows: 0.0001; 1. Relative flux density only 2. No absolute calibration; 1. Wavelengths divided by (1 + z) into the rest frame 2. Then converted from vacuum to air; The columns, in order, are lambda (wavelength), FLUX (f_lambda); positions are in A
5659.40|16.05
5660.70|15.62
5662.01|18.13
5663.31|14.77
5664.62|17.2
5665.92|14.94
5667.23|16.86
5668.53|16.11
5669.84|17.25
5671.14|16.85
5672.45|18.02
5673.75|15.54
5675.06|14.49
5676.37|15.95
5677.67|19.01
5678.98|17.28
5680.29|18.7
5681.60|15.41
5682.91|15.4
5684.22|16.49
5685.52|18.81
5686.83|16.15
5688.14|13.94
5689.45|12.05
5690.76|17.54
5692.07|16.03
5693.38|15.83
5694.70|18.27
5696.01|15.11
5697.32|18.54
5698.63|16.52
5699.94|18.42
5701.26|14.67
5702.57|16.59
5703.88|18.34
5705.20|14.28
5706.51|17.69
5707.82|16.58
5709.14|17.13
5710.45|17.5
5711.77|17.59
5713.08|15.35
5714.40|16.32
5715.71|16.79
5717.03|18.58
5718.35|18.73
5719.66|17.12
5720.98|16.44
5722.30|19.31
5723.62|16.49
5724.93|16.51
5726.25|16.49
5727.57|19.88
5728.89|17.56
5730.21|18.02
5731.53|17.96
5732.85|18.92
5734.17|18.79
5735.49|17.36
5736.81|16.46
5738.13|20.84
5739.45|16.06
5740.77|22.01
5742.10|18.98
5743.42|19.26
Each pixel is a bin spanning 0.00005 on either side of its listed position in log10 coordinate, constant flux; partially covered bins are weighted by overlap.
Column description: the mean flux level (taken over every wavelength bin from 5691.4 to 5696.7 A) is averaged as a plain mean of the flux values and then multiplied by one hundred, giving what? 1631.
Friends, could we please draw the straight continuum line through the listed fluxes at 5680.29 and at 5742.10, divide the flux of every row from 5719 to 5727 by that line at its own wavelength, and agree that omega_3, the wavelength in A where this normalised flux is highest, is 5722.30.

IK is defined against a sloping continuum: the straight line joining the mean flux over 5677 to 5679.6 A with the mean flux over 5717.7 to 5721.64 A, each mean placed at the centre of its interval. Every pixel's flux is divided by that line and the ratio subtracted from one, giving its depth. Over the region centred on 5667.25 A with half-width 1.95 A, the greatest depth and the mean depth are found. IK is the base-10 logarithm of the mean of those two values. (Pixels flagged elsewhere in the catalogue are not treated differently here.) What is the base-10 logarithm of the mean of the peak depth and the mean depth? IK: -0.80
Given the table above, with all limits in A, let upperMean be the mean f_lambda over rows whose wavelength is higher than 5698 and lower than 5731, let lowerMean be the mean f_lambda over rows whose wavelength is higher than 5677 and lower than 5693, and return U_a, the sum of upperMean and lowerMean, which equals 33.56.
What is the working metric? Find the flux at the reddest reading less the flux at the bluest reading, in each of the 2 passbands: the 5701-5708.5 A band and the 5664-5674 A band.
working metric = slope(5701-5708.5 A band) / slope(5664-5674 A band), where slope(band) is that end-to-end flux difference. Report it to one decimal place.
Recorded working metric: -1.2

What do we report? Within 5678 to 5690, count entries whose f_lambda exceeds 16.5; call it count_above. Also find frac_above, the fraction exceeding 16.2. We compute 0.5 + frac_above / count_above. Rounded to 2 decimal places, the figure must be 0.65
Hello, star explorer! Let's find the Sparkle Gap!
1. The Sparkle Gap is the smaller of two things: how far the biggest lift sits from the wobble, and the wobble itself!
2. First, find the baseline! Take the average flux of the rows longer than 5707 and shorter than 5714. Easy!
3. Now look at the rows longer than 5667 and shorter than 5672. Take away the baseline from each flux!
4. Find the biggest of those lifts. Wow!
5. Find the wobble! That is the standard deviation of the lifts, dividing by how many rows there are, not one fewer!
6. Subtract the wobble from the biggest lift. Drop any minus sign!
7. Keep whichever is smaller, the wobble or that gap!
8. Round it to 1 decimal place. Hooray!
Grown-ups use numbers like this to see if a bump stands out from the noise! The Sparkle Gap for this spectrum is 0.0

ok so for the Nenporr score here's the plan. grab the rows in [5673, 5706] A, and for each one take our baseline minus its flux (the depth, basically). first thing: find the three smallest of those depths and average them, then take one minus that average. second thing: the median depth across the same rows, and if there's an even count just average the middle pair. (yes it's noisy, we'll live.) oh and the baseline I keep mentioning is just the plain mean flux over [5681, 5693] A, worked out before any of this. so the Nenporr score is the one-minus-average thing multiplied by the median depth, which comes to -2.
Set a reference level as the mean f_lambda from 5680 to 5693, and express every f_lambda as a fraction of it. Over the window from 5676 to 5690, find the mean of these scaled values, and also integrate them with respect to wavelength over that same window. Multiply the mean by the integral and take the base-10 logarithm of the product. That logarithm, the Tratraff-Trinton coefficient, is 1.17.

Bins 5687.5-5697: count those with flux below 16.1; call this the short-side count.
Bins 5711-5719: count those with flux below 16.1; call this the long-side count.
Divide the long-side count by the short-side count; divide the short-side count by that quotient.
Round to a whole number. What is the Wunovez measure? 25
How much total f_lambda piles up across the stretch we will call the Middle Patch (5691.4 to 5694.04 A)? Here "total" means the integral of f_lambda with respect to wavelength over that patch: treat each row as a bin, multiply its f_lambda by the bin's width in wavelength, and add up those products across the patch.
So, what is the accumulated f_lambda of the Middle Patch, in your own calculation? 42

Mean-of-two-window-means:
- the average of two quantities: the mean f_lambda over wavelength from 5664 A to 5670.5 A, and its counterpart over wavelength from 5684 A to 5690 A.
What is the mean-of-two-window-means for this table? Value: 16.0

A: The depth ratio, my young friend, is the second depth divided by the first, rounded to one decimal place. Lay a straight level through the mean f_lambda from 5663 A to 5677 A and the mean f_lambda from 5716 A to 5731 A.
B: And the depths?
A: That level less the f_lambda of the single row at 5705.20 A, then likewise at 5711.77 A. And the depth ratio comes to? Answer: -0.1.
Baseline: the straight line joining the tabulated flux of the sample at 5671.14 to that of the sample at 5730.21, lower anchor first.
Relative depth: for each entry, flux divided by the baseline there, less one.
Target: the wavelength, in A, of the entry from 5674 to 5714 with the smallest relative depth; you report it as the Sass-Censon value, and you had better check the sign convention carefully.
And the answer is 5689.45 A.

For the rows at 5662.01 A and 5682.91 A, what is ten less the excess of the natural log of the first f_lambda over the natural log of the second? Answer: 9.8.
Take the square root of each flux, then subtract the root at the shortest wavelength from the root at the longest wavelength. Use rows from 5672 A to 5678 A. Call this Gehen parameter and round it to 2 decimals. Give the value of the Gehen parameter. 0.12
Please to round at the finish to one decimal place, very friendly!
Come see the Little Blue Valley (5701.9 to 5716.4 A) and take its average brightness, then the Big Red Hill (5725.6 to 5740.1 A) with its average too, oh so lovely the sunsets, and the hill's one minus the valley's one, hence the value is 1.3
